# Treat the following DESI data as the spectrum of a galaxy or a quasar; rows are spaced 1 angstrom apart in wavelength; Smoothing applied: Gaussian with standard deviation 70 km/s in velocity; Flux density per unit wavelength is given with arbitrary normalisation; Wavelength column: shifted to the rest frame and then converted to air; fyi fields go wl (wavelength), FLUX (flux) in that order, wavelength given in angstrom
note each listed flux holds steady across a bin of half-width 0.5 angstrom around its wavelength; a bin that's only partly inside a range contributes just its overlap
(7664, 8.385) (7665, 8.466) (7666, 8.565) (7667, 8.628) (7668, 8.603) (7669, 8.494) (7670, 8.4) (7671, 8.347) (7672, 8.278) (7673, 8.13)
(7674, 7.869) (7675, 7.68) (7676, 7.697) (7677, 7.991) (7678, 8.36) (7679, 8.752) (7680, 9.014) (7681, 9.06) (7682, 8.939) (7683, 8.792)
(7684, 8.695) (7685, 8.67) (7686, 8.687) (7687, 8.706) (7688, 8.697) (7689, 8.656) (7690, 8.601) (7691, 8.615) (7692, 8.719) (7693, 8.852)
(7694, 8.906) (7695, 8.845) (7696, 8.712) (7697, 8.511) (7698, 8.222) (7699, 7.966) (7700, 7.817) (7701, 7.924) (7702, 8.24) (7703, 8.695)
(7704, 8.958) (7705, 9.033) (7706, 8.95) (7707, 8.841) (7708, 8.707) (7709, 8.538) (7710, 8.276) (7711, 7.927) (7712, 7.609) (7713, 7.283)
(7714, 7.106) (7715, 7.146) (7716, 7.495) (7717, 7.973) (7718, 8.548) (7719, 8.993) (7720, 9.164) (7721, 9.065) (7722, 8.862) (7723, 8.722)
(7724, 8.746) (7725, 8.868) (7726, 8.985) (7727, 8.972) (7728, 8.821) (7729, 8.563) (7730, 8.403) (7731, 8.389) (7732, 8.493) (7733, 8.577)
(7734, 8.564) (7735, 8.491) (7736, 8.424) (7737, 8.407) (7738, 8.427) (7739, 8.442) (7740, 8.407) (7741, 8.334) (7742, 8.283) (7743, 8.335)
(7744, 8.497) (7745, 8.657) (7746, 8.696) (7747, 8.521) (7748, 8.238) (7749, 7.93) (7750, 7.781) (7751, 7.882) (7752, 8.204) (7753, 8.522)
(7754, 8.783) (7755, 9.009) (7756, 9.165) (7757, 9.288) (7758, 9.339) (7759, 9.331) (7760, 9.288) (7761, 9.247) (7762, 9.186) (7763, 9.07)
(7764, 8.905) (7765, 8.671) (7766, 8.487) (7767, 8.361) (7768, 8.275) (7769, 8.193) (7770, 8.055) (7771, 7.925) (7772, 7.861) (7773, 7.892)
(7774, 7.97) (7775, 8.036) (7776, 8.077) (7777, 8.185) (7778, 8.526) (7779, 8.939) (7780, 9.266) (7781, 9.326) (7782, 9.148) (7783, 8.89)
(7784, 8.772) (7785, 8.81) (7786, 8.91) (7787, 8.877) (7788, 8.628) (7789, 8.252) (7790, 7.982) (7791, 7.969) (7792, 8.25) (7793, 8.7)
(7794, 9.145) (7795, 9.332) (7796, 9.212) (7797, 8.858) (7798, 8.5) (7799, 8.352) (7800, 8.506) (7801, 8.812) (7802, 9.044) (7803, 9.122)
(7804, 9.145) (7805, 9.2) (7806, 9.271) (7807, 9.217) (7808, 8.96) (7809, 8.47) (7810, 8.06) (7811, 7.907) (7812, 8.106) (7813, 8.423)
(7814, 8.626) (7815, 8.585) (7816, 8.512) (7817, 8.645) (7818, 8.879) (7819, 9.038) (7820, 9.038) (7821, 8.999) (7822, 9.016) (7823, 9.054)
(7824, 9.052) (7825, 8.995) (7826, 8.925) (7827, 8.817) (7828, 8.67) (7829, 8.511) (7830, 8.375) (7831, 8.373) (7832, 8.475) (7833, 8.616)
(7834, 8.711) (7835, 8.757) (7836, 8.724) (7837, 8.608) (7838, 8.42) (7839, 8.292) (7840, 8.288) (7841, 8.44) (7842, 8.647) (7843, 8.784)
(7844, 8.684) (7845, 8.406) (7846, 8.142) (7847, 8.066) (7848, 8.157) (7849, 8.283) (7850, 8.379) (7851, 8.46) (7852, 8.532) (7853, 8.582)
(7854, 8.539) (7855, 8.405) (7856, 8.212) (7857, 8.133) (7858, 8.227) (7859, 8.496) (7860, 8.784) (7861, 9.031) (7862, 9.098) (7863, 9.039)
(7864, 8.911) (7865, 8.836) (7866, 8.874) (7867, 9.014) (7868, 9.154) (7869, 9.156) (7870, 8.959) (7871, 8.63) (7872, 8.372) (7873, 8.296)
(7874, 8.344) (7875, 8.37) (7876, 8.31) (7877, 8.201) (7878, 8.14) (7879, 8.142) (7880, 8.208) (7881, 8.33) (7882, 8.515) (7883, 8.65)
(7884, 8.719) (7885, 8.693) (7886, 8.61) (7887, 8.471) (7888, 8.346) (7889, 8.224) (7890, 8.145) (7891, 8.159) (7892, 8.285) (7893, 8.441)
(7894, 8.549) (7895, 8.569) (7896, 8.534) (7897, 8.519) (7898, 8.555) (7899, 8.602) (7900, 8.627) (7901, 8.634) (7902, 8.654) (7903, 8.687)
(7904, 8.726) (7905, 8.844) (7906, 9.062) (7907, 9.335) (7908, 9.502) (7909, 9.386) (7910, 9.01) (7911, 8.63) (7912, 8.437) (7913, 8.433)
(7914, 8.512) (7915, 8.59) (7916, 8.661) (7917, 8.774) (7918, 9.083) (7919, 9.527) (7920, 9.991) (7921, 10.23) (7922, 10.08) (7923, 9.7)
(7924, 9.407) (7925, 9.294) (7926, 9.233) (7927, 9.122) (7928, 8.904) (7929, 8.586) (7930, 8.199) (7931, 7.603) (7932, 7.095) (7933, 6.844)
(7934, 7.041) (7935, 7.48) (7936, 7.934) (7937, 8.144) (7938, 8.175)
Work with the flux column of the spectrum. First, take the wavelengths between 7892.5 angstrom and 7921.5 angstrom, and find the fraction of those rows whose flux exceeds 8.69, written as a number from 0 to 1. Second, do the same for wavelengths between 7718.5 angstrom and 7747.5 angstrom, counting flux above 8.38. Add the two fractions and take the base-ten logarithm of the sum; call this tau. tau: 0.12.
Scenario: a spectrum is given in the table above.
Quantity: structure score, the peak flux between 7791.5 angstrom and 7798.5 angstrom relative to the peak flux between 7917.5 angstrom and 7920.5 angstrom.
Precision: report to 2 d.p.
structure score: 0.93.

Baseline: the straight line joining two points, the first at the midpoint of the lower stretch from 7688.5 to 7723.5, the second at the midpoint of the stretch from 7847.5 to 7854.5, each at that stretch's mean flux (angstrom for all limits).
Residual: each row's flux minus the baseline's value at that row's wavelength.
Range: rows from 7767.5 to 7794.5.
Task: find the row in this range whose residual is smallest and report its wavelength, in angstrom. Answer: 7772 angstrom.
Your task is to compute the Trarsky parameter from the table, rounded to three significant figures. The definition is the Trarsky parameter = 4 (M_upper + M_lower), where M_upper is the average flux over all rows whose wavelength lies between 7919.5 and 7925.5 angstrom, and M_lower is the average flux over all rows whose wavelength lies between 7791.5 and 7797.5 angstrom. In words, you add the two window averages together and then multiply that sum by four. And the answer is 74.8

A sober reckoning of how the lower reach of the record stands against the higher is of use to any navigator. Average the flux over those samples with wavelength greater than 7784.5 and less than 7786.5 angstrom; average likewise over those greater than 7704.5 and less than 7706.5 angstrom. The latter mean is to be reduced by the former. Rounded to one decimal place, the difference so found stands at 0.1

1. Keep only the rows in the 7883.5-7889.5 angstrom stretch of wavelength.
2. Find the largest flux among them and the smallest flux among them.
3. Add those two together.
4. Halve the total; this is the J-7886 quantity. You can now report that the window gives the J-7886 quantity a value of 8.47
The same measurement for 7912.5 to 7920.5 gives 9.21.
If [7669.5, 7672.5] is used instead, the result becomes 8.34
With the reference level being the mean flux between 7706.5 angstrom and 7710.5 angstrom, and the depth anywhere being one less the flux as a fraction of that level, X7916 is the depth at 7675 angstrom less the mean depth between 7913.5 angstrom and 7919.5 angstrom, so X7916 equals 0.14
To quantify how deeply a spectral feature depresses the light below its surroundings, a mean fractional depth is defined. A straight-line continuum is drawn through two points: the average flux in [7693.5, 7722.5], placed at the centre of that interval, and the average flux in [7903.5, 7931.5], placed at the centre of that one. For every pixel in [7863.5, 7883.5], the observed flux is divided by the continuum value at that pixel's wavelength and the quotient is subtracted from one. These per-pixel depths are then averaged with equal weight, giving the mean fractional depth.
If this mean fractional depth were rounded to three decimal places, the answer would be 0.036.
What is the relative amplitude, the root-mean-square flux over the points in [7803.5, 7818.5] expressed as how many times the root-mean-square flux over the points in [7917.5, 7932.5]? 0.952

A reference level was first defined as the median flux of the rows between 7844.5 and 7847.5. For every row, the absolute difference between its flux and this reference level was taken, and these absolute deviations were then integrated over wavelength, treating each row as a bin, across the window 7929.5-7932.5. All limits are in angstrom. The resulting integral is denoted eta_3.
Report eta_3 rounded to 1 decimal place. 1.6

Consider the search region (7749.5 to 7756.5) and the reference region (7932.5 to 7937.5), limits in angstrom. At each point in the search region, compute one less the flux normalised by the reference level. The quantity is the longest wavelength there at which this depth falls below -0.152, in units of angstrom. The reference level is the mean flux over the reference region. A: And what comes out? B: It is 7756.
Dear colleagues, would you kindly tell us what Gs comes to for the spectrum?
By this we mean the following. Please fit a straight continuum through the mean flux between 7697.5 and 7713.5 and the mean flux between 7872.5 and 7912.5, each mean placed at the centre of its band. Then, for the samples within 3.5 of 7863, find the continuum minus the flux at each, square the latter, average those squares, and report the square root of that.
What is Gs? 0.43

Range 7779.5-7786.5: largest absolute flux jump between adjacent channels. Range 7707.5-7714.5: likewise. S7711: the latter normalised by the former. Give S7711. 1.4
